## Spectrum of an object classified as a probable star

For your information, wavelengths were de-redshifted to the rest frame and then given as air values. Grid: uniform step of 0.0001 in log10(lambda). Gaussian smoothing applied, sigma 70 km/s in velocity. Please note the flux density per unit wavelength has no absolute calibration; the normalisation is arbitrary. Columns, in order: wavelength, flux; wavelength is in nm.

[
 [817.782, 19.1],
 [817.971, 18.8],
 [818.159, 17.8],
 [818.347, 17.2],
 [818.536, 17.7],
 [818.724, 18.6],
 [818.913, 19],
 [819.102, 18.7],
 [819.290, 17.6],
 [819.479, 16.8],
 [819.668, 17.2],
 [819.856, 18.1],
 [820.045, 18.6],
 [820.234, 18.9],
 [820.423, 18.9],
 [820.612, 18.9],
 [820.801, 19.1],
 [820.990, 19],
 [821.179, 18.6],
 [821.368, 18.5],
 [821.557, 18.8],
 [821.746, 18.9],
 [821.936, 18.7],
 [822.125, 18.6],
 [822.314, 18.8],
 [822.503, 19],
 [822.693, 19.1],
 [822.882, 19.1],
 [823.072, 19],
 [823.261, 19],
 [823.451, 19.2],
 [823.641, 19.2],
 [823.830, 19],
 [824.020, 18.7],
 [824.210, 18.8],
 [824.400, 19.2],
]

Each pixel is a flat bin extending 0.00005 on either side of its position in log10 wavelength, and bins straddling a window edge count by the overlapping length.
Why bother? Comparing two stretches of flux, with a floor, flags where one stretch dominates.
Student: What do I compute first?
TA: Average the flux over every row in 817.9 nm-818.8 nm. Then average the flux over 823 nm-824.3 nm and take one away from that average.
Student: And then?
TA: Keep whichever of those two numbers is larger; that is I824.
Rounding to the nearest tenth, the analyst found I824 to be 18.0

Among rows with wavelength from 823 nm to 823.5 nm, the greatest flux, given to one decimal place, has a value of 19.2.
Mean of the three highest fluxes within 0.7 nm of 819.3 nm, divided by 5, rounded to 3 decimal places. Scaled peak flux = 3.753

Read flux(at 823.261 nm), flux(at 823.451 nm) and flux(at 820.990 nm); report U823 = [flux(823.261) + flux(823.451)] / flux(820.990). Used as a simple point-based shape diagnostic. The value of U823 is 2.01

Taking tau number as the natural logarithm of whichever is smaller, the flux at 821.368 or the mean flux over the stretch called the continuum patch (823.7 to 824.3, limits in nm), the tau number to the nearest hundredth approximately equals 2.92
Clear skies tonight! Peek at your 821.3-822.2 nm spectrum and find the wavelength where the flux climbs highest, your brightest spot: 821.746 nm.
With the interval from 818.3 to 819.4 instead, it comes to 818.913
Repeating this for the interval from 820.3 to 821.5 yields 820.801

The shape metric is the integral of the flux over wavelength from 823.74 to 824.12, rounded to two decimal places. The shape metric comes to 7.15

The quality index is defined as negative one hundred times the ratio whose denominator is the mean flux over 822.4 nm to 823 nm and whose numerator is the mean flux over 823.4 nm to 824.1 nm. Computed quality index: -100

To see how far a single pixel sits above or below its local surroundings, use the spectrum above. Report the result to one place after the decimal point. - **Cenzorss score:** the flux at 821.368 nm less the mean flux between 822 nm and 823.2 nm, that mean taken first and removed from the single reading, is -0.4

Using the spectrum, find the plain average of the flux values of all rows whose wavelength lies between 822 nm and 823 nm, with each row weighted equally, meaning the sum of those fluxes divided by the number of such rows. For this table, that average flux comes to 18.9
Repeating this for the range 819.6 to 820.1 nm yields 18.0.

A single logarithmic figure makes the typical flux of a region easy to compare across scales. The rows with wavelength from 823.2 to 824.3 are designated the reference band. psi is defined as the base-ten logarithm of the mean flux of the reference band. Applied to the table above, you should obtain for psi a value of 1.28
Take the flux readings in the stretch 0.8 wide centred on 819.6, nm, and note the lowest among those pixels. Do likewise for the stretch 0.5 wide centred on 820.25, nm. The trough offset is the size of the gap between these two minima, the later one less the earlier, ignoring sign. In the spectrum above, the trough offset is 1.8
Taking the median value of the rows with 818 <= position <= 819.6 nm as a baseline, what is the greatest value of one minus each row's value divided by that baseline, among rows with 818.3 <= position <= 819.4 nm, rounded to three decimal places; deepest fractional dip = 0.031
